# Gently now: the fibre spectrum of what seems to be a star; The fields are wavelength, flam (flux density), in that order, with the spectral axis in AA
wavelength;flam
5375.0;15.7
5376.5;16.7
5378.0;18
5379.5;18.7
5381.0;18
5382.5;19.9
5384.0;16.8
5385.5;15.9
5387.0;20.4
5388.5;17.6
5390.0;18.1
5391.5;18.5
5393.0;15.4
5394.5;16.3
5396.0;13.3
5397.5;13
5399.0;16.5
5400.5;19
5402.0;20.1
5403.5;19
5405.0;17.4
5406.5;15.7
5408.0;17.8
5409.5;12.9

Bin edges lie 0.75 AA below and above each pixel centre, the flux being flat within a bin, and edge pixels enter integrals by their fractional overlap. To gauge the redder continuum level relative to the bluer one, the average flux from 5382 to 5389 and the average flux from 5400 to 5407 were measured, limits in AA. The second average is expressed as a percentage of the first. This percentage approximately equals 101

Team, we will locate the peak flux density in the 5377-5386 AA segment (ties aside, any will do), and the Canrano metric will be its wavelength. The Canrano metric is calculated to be 5382.5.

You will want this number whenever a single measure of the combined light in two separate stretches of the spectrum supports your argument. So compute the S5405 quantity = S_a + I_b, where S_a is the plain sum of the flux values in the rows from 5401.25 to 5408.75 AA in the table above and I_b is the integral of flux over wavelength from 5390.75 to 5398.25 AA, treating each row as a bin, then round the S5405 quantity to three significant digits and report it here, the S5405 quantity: 205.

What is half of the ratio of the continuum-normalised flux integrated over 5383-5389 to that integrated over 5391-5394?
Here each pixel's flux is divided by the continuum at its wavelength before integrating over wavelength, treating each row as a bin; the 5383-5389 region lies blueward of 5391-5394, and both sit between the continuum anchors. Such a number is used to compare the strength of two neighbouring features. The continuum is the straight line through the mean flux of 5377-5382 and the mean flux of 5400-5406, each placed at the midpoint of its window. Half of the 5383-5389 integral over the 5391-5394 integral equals 1.1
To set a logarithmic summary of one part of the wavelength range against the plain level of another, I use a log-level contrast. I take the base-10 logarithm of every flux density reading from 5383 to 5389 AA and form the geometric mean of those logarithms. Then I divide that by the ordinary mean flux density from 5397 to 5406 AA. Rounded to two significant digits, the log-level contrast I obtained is 0.071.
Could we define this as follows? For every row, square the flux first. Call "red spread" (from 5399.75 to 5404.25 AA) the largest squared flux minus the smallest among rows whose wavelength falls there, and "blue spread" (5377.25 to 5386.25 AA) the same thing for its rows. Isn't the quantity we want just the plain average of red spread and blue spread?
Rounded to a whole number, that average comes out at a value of 93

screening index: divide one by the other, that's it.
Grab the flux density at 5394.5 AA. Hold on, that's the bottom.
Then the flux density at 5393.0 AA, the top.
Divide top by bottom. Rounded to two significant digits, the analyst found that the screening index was 0.94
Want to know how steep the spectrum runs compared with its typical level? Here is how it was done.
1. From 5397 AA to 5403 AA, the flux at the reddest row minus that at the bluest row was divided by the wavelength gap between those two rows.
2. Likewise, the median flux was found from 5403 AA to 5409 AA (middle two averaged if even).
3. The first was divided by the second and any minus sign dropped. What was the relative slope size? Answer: 0.090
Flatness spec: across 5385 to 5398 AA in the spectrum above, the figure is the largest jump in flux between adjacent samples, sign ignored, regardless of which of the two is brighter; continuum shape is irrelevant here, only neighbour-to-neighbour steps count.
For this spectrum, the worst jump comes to 4.5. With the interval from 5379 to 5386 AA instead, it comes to 3.1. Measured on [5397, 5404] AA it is 3.5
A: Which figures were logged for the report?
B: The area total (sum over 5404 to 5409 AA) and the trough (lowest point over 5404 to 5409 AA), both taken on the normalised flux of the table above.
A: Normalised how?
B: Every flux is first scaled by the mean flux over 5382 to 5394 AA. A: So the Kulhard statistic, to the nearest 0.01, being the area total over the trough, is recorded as 3.24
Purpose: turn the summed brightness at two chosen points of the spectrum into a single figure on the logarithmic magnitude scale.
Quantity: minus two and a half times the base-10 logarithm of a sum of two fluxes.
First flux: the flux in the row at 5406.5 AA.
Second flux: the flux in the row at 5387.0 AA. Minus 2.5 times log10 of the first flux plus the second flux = -3.89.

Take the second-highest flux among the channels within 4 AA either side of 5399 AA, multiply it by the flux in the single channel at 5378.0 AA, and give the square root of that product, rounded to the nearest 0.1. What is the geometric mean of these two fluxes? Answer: 18.5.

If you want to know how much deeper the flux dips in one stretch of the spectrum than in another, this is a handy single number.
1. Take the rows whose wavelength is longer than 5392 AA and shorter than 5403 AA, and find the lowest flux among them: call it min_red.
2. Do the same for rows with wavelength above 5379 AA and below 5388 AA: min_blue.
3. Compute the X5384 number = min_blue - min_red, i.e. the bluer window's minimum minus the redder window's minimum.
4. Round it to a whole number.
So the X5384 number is 3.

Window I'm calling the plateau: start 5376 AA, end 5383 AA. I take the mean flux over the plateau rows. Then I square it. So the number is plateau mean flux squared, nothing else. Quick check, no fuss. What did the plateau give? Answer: 333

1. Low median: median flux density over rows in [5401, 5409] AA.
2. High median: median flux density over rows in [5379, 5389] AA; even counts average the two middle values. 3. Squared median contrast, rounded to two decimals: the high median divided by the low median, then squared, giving 1.02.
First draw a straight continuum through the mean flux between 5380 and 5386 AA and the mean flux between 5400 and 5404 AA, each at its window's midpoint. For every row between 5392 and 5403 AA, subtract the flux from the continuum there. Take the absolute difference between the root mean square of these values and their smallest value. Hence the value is 4.3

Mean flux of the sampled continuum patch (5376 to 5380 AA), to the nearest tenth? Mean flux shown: 17.8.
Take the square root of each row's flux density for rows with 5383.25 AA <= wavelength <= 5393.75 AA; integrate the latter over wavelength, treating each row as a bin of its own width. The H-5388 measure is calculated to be 43.9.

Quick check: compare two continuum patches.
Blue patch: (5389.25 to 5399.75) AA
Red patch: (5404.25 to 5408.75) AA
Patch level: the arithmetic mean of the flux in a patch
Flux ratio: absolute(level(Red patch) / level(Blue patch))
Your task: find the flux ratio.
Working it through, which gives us 1.07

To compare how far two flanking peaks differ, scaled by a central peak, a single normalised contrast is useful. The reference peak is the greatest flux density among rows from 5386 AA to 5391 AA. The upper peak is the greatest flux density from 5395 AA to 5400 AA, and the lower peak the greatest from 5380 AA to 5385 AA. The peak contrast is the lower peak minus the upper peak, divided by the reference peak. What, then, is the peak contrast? 0.17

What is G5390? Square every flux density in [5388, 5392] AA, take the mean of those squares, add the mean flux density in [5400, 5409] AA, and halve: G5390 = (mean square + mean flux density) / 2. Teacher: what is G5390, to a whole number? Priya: 172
